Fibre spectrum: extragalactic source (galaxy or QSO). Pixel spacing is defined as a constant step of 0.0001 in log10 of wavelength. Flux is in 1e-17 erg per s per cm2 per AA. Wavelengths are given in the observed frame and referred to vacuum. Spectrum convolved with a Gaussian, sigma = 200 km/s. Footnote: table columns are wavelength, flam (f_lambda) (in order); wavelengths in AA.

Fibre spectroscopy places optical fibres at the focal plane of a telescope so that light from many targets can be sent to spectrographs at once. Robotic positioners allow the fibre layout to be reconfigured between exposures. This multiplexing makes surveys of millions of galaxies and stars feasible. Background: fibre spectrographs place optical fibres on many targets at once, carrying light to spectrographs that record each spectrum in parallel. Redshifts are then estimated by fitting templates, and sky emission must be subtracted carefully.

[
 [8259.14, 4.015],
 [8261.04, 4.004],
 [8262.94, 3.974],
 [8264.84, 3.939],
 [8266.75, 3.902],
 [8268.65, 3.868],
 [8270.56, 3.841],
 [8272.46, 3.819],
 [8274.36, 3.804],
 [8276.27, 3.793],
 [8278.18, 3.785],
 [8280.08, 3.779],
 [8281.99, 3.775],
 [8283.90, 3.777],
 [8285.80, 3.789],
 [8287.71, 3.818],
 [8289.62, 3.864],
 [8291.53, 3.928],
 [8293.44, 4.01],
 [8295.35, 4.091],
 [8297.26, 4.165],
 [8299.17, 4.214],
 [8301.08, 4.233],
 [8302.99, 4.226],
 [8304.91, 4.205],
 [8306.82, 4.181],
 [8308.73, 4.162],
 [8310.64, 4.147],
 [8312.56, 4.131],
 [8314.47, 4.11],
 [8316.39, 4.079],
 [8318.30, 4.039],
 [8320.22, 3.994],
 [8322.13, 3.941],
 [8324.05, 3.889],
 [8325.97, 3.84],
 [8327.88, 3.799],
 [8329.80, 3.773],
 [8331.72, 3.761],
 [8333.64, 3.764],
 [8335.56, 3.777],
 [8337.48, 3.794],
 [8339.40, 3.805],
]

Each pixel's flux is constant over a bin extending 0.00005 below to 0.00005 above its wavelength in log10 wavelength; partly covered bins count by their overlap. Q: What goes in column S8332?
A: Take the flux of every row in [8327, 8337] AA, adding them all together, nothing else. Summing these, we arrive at 18.9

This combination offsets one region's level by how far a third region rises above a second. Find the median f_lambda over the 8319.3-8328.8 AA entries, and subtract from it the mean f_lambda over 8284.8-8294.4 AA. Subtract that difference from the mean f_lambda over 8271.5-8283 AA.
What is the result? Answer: 3.79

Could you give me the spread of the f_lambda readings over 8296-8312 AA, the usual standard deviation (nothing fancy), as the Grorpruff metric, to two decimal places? 0.03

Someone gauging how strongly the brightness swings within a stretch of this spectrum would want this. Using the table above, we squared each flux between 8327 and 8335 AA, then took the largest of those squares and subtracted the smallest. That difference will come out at 0.3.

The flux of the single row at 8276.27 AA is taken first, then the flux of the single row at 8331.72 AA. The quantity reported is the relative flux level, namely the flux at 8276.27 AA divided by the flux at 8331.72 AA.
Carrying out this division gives 1.01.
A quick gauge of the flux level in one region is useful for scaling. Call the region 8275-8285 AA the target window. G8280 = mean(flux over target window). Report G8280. 3.78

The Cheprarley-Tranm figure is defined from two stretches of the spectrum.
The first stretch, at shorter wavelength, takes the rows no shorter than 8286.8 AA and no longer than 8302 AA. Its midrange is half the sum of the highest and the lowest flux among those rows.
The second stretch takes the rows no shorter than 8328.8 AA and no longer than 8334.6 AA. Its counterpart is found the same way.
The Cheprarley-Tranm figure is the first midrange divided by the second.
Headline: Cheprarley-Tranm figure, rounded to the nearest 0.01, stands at 1.07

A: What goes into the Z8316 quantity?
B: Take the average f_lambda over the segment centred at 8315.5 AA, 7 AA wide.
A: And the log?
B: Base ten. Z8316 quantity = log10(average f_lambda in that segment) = 0.612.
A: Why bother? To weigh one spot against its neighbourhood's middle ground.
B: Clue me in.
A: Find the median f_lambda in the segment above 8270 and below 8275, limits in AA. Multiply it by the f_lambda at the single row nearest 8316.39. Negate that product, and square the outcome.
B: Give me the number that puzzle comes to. 243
